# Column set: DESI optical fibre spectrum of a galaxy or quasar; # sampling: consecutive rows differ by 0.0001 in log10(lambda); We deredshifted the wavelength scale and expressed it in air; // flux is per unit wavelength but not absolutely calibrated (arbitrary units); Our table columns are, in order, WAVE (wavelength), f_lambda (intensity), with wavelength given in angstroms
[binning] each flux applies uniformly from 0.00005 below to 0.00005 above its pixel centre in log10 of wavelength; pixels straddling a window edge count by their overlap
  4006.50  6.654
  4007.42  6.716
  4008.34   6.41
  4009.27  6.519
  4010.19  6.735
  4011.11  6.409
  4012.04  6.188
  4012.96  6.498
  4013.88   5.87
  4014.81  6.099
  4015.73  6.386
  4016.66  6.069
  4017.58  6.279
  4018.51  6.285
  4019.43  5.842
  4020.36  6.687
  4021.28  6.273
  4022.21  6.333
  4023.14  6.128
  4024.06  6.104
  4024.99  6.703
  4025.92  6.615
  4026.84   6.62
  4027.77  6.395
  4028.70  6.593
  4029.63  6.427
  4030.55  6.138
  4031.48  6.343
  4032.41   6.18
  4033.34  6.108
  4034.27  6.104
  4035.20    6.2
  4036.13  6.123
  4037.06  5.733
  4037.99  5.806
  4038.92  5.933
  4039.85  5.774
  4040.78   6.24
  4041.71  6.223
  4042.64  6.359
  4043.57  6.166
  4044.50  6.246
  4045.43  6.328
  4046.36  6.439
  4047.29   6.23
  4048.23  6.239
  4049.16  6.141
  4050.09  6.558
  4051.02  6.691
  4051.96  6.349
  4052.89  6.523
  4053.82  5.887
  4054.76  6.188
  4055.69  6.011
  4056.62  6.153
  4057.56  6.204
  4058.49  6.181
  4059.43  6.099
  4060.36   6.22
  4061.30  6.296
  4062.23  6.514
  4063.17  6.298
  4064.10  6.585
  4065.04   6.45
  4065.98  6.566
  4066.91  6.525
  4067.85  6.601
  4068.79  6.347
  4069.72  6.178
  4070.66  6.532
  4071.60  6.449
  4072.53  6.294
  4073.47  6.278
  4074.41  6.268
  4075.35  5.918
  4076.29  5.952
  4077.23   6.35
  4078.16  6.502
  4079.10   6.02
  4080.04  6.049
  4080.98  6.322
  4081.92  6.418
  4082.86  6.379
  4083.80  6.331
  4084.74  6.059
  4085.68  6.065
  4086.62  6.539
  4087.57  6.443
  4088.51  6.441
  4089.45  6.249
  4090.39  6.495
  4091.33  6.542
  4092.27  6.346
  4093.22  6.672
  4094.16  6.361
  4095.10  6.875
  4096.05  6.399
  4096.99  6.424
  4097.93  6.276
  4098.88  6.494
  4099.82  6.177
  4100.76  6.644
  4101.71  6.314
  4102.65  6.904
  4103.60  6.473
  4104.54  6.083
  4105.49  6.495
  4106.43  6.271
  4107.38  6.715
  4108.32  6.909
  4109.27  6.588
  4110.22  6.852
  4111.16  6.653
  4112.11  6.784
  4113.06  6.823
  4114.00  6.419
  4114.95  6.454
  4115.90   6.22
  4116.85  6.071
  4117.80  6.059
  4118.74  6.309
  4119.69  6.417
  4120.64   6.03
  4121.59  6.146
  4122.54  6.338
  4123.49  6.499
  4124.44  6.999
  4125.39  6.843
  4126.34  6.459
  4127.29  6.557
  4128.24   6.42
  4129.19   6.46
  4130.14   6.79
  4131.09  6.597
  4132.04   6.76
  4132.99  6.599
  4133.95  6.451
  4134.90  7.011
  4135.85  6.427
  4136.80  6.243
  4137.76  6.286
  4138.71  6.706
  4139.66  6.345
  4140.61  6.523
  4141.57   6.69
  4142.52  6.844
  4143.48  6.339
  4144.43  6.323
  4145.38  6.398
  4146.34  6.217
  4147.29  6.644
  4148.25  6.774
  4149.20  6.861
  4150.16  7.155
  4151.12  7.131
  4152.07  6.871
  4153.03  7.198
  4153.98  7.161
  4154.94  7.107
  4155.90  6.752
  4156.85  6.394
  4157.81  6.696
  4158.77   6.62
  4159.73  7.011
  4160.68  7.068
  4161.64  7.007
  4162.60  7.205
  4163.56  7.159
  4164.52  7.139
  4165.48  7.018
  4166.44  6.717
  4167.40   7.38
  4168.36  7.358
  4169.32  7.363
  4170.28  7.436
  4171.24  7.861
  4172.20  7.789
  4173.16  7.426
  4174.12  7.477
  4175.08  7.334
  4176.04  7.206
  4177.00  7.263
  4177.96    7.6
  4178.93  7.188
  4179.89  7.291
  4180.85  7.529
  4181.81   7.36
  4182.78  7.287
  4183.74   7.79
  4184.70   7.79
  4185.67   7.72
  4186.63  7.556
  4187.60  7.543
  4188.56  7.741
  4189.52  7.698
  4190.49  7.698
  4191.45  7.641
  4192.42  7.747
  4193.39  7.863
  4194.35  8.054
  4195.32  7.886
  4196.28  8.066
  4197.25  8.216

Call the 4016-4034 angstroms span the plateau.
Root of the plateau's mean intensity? 2.51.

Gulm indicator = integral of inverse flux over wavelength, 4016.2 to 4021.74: 0.891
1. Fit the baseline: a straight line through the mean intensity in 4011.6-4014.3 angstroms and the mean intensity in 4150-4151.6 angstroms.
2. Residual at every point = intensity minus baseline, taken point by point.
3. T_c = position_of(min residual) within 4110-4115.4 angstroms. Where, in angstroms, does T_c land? 4114.00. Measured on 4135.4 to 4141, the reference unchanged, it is 4136.80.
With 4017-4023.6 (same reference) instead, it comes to 4019.43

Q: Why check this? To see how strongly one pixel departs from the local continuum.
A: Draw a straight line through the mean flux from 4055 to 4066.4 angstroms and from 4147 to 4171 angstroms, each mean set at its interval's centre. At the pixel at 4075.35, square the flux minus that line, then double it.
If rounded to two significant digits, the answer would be 0.47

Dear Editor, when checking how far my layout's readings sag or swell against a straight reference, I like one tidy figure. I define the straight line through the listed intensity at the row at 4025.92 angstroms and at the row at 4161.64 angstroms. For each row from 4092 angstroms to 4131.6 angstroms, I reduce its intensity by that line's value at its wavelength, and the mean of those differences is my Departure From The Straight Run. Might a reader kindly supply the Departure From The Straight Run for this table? -0.37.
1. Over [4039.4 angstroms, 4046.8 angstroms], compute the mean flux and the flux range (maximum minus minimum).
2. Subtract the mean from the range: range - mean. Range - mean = -5.56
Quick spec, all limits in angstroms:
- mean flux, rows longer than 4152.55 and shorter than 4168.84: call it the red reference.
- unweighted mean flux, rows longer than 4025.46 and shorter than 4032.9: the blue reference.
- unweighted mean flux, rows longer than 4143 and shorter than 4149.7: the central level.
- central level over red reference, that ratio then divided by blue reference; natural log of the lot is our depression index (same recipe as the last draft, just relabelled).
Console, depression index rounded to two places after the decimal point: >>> -1.93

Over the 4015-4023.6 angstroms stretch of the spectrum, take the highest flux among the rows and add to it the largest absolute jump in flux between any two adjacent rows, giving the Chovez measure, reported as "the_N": 7.53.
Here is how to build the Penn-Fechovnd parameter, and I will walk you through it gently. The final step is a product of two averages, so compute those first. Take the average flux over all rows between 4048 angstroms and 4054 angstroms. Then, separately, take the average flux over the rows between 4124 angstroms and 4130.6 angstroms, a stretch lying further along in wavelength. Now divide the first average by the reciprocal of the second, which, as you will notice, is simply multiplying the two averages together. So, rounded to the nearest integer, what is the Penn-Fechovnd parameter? 42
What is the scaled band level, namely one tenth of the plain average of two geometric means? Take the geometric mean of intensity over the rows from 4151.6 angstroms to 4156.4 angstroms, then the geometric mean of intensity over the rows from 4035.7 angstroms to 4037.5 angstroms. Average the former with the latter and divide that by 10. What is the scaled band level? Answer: 0.647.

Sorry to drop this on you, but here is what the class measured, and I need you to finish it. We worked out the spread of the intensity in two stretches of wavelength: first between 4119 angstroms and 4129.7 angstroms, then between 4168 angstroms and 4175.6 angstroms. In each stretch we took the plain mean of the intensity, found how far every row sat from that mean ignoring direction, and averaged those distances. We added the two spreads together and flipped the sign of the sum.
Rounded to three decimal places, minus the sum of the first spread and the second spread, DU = -0.345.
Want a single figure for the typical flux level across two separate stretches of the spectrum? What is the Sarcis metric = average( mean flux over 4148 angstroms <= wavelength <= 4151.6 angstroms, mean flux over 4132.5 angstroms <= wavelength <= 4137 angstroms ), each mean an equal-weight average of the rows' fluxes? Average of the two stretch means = 6.8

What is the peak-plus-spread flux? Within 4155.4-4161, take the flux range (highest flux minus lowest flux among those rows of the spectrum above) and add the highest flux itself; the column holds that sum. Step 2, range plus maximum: 7.7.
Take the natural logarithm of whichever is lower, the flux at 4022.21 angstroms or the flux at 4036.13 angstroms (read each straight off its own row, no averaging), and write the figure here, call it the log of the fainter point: 1.81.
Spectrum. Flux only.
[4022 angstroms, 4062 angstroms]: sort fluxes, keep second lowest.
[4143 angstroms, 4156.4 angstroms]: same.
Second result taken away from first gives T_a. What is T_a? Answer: -0.55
